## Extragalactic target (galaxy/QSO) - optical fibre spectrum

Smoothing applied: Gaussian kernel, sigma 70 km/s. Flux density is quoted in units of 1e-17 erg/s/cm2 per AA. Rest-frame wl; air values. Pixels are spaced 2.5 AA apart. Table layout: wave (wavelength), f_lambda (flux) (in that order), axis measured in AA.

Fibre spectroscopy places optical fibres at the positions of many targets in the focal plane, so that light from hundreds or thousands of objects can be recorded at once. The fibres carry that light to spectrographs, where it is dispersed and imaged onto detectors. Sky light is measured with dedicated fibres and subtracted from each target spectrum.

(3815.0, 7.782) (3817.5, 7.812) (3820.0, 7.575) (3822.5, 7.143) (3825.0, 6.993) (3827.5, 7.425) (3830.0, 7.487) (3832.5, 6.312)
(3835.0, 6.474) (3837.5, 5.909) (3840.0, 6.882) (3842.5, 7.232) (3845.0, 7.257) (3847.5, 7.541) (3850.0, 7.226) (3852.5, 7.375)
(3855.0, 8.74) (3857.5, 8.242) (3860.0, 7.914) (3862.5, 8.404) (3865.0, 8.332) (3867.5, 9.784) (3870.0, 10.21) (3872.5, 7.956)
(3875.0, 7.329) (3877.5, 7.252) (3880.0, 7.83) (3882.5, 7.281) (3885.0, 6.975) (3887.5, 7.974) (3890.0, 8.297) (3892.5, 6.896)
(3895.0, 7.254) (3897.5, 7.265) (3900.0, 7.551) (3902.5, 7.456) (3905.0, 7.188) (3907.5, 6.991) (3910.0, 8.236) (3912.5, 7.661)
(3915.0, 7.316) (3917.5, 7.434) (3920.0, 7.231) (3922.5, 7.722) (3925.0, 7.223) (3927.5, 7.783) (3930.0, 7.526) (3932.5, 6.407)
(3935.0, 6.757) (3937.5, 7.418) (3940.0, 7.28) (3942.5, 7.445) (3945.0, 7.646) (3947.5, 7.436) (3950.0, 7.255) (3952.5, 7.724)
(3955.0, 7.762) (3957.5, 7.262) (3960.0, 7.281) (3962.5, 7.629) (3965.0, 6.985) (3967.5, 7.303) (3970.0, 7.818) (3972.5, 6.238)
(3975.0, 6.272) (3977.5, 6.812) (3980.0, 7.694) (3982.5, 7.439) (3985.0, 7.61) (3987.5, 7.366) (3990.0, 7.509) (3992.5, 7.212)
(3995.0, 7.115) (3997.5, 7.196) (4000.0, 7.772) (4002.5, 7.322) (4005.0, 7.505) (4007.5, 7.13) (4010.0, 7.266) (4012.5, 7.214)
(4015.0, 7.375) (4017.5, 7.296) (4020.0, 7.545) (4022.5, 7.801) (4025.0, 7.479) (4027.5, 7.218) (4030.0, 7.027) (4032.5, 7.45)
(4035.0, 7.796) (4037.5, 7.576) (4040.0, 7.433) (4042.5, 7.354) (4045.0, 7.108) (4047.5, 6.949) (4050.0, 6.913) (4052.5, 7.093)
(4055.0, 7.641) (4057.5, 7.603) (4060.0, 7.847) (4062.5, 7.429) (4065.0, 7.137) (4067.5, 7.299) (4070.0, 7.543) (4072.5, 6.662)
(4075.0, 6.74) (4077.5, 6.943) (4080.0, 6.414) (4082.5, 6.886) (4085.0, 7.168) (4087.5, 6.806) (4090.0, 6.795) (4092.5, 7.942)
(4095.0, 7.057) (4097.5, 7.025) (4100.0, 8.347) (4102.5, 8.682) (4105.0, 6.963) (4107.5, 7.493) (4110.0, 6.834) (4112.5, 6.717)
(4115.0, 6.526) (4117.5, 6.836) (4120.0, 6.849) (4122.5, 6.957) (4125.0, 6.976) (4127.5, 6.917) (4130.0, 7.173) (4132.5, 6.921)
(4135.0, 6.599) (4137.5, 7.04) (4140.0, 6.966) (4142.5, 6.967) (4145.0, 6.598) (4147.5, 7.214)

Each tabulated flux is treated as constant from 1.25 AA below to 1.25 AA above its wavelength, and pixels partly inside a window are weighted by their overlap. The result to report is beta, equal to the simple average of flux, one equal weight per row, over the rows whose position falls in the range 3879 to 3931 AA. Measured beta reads 7.48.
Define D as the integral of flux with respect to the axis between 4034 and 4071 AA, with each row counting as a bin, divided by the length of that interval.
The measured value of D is 7.38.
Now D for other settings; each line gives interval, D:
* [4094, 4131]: 7.16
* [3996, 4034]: 7.37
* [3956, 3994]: 7.23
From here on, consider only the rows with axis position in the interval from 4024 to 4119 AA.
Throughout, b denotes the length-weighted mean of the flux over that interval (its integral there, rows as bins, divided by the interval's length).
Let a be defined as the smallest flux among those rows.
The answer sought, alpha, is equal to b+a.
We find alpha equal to 13.6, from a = 6.414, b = 7.2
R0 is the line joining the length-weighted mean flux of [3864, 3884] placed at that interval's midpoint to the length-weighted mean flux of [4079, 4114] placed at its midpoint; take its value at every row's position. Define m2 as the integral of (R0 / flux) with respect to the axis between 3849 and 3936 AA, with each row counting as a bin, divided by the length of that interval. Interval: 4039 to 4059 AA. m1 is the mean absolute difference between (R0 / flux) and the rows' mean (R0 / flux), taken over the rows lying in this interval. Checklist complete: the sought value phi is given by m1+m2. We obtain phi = 1.10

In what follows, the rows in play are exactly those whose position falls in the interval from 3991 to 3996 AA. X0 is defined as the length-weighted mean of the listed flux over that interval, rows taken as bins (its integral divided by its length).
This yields 7.18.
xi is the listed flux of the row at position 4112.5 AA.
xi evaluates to 6.717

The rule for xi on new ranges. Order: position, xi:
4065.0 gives 7.137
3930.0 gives 7.526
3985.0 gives 7.61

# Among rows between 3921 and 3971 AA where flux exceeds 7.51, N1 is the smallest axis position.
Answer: 3922.5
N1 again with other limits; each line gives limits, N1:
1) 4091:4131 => 4092.5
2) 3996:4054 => 4000.0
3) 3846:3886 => 3847.5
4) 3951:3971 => 3952.5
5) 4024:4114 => 4035.0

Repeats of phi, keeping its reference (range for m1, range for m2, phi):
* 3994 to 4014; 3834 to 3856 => 1.20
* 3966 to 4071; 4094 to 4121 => 1.04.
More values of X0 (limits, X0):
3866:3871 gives 9.90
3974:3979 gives 6.61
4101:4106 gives 7.89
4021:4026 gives 7.64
